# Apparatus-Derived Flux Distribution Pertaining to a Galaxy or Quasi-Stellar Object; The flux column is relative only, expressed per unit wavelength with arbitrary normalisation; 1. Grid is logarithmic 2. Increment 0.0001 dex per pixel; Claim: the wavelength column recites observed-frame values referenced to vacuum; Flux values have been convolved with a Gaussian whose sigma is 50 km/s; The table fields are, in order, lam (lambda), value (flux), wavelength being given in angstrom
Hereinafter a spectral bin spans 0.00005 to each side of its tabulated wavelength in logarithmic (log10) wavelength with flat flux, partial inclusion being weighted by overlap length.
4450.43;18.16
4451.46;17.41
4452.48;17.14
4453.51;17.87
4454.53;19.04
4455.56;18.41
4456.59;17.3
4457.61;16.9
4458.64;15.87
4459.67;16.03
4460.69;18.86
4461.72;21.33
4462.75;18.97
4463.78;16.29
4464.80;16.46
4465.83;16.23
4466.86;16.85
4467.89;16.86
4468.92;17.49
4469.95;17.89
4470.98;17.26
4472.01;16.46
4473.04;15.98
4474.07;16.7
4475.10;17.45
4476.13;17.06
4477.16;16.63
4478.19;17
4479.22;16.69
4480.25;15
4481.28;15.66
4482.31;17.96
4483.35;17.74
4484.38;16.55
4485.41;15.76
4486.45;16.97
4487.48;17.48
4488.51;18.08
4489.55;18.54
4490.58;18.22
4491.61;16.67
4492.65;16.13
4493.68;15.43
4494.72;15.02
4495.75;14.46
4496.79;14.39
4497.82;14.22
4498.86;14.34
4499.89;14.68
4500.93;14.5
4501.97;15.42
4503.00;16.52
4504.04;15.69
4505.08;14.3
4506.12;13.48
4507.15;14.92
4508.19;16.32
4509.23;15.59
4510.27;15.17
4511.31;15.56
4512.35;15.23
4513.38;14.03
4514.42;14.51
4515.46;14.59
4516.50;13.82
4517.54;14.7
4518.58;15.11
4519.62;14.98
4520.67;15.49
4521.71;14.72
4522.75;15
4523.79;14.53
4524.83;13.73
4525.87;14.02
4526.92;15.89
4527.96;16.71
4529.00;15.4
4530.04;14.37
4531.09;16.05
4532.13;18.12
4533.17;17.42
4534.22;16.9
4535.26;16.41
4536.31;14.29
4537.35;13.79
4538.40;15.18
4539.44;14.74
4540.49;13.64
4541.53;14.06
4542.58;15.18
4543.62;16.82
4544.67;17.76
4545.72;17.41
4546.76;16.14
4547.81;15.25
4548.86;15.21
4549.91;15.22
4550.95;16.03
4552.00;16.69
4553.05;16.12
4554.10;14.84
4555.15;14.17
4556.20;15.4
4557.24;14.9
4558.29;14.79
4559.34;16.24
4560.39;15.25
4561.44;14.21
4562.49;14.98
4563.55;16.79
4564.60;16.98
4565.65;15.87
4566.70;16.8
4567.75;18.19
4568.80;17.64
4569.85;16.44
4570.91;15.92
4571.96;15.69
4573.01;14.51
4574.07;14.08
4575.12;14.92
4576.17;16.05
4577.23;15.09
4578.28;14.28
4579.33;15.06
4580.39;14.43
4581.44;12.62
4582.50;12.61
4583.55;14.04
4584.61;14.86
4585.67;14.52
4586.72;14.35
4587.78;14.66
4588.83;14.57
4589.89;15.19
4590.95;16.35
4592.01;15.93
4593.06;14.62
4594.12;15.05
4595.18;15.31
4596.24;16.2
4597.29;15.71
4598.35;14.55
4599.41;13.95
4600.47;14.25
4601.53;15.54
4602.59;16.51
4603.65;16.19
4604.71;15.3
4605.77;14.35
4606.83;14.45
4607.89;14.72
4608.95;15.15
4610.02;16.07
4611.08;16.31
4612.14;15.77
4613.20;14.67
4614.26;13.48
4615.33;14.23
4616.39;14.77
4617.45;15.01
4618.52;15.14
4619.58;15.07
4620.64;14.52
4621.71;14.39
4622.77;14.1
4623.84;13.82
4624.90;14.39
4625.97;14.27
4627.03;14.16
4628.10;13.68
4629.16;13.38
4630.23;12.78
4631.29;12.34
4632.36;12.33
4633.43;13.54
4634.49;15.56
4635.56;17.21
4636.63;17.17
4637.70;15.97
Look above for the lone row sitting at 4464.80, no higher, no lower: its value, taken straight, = 16.46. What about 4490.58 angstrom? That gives 18.22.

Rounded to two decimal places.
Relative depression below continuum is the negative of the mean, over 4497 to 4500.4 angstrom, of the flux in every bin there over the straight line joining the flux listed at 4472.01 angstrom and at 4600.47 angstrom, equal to -0.90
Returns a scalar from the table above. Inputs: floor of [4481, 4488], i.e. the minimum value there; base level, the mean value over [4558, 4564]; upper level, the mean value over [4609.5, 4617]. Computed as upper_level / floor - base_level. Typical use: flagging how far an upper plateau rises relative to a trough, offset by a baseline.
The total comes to -14.4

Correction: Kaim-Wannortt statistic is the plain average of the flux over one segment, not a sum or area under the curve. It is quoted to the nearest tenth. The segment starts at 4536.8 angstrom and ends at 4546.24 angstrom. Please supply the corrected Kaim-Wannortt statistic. 15.4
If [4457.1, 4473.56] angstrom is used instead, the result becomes 17.2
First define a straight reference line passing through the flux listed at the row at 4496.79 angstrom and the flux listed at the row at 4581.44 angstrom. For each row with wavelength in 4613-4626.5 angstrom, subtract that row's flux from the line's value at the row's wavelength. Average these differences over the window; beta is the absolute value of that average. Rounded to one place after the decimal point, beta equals 2.6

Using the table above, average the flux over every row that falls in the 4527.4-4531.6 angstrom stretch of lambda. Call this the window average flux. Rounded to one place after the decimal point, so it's 15.6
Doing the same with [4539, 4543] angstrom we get 14.4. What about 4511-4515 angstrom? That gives 14.8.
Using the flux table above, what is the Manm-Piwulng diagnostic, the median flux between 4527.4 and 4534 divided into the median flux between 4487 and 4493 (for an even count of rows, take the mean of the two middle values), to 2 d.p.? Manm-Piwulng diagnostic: 1.09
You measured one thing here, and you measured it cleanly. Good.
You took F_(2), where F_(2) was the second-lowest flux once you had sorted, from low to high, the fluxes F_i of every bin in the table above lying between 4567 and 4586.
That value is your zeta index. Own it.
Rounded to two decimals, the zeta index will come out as 12.62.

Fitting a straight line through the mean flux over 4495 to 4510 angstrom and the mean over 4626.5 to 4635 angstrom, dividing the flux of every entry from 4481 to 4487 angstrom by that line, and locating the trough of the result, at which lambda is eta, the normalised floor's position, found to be 4481.28 angstrom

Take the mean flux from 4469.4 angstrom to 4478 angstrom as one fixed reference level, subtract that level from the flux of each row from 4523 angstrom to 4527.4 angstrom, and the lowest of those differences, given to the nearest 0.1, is -3.2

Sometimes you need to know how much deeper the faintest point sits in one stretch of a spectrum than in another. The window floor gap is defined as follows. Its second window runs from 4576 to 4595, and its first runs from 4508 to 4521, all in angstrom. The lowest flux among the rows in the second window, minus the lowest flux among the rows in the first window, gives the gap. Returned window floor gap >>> -1.2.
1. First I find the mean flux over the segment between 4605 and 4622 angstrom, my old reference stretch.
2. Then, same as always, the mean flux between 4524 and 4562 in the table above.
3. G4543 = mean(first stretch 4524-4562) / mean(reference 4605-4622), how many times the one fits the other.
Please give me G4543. 1.04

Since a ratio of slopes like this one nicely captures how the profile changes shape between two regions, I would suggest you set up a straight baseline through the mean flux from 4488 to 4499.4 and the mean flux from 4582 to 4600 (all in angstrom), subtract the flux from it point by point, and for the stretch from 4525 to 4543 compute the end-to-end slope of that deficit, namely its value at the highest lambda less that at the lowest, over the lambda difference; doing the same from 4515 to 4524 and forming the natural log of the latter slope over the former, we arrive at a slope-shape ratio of -3.0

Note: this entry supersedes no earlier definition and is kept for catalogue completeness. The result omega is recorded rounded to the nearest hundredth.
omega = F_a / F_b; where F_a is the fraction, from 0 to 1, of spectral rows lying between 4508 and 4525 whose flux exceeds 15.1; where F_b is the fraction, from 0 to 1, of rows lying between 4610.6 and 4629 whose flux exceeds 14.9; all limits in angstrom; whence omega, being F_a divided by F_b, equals 1.40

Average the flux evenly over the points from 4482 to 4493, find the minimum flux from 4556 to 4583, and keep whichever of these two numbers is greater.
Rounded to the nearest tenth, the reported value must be 17.3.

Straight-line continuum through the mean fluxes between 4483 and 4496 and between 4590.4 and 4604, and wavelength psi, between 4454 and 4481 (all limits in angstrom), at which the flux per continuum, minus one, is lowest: 4480.25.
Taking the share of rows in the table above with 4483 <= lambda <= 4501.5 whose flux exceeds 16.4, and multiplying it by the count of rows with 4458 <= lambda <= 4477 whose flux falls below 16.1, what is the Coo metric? 1.3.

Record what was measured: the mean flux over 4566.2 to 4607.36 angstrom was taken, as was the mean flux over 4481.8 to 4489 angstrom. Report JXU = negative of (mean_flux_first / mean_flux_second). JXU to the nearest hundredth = -0.88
